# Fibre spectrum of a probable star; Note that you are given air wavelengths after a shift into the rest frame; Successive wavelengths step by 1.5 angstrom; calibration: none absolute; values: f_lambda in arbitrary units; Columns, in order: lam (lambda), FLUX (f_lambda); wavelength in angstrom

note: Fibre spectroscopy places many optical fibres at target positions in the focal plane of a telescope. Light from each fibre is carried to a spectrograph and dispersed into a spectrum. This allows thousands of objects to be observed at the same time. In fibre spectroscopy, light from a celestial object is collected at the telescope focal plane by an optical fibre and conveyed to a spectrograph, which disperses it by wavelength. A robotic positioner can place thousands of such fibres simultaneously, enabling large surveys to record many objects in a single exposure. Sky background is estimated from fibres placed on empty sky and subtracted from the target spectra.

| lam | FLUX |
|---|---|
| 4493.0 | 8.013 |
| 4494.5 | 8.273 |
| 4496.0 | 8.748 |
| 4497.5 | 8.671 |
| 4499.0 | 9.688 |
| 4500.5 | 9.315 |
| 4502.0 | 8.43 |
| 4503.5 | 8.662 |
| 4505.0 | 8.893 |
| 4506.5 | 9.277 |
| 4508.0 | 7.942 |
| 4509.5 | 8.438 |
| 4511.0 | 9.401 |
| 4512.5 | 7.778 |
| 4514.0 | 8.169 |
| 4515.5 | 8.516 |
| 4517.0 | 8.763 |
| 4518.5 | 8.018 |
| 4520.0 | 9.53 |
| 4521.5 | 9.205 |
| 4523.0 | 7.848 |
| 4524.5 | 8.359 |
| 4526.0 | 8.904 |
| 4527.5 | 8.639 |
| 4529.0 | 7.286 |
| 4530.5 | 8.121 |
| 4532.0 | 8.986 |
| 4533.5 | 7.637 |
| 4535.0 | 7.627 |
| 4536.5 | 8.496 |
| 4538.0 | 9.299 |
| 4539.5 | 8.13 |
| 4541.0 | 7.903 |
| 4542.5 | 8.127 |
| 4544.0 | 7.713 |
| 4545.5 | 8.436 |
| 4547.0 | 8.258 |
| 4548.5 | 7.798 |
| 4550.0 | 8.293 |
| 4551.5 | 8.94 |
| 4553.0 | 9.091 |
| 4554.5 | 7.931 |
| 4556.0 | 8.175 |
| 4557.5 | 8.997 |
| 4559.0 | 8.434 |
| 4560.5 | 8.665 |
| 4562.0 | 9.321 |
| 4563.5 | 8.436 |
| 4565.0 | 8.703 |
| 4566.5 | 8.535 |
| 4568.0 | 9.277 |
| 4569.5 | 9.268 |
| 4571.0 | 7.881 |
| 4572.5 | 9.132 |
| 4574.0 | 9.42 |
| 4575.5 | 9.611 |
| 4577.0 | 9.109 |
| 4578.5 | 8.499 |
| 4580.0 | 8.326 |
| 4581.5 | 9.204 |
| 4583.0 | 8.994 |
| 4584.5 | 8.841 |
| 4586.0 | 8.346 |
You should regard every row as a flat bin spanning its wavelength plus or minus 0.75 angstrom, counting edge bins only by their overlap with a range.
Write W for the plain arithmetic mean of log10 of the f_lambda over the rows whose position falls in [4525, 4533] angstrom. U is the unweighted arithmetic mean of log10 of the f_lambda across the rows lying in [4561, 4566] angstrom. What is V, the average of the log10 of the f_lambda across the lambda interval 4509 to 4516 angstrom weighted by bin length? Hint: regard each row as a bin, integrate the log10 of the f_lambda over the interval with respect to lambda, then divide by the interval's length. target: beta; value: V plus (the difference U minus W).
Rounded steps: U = 0.945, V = 0.926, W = 0.922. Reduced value 0.949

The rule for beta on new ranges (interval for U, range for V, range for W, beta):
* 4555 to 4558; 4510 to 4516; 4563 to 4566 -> 0.927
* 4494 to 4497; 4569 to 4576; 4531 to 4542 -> 0.967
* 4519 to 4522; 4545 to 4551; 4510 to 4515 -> 0.961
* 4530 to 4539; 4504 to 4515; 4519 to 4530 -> 0.923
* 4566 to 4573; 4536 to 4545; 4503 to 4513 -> 0.927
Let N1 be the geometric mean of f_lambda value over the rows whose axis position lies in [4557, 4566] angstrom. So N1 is 8.8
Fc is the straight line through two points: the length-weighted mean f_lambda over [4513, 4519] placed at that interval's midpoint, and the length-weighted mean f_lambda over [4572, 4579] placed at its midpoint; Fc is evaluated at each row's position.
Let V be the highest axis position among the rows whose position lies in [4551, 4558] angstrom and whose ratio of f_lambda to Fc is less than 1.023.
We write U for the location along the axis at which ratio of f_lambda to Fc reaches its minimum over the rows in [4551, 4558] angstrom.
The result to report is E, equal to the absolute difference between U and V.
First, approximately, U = 4554.5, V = 4557.5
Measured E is 3.0 angstrom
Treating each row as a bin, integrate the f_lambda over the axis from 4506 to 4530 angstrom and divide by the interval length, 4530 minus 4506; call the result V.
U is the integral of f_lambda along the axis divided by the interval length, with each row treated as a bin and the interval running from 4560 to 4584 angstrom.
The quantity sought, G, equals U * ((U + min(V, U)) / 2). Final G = 77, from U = 8.90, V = 8.49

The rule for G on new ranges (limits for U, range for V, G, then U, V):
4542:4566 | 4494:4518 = 72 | 8.46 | 8.68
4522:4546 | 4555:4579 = 68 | 8.23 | 8.84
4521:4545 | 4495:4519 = 68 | 8.26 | 8.67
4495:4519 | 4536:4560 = 74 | 8.67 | 8.38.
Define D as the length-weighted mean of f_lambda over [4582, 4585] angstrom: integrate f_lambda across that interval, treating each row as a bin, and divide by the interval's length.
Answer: 8.95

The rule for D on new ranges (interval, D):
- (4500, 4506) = 8.82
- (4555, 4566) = 8.66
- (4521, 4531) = 8.32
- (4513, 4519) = 8.36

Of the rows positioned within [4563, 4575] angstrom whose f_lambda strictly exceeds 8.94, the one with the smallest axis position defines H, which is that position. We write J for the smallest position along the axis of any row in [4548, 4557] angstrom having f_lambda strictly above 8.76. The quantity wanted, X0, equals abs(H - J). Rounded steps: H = 4568.0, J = 4551.5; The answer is 16.5 angstrom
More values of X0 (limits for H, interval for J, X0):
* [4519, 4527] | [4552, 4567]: 33.0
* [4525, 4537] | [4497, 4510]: 33.0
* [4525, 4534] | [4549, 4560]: 19.5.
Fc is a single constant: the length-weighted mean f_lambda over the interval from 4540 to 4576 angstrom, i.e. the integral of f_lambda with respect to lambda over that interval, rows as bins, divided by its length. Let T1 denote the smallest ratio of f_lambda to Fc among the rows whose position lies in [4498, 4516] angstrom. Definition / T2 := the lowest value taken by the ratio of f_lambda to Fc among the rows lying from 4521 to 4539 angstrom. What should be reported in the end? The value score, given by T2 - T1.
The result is -0.057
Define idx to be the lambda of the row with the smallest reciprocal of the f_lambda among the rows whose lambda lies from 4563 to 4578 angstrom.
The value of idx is 4575.5 angstrom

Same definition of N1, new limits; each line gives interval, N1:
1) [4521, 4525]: 8.5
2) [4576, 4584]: 8.8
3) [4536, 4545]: 8.3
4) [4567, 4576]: 9.1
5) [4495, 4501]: 9.1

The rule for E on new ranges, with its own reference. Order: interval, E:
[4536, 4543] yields 1.5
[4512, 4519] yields 6.0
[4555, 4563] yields 4.5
